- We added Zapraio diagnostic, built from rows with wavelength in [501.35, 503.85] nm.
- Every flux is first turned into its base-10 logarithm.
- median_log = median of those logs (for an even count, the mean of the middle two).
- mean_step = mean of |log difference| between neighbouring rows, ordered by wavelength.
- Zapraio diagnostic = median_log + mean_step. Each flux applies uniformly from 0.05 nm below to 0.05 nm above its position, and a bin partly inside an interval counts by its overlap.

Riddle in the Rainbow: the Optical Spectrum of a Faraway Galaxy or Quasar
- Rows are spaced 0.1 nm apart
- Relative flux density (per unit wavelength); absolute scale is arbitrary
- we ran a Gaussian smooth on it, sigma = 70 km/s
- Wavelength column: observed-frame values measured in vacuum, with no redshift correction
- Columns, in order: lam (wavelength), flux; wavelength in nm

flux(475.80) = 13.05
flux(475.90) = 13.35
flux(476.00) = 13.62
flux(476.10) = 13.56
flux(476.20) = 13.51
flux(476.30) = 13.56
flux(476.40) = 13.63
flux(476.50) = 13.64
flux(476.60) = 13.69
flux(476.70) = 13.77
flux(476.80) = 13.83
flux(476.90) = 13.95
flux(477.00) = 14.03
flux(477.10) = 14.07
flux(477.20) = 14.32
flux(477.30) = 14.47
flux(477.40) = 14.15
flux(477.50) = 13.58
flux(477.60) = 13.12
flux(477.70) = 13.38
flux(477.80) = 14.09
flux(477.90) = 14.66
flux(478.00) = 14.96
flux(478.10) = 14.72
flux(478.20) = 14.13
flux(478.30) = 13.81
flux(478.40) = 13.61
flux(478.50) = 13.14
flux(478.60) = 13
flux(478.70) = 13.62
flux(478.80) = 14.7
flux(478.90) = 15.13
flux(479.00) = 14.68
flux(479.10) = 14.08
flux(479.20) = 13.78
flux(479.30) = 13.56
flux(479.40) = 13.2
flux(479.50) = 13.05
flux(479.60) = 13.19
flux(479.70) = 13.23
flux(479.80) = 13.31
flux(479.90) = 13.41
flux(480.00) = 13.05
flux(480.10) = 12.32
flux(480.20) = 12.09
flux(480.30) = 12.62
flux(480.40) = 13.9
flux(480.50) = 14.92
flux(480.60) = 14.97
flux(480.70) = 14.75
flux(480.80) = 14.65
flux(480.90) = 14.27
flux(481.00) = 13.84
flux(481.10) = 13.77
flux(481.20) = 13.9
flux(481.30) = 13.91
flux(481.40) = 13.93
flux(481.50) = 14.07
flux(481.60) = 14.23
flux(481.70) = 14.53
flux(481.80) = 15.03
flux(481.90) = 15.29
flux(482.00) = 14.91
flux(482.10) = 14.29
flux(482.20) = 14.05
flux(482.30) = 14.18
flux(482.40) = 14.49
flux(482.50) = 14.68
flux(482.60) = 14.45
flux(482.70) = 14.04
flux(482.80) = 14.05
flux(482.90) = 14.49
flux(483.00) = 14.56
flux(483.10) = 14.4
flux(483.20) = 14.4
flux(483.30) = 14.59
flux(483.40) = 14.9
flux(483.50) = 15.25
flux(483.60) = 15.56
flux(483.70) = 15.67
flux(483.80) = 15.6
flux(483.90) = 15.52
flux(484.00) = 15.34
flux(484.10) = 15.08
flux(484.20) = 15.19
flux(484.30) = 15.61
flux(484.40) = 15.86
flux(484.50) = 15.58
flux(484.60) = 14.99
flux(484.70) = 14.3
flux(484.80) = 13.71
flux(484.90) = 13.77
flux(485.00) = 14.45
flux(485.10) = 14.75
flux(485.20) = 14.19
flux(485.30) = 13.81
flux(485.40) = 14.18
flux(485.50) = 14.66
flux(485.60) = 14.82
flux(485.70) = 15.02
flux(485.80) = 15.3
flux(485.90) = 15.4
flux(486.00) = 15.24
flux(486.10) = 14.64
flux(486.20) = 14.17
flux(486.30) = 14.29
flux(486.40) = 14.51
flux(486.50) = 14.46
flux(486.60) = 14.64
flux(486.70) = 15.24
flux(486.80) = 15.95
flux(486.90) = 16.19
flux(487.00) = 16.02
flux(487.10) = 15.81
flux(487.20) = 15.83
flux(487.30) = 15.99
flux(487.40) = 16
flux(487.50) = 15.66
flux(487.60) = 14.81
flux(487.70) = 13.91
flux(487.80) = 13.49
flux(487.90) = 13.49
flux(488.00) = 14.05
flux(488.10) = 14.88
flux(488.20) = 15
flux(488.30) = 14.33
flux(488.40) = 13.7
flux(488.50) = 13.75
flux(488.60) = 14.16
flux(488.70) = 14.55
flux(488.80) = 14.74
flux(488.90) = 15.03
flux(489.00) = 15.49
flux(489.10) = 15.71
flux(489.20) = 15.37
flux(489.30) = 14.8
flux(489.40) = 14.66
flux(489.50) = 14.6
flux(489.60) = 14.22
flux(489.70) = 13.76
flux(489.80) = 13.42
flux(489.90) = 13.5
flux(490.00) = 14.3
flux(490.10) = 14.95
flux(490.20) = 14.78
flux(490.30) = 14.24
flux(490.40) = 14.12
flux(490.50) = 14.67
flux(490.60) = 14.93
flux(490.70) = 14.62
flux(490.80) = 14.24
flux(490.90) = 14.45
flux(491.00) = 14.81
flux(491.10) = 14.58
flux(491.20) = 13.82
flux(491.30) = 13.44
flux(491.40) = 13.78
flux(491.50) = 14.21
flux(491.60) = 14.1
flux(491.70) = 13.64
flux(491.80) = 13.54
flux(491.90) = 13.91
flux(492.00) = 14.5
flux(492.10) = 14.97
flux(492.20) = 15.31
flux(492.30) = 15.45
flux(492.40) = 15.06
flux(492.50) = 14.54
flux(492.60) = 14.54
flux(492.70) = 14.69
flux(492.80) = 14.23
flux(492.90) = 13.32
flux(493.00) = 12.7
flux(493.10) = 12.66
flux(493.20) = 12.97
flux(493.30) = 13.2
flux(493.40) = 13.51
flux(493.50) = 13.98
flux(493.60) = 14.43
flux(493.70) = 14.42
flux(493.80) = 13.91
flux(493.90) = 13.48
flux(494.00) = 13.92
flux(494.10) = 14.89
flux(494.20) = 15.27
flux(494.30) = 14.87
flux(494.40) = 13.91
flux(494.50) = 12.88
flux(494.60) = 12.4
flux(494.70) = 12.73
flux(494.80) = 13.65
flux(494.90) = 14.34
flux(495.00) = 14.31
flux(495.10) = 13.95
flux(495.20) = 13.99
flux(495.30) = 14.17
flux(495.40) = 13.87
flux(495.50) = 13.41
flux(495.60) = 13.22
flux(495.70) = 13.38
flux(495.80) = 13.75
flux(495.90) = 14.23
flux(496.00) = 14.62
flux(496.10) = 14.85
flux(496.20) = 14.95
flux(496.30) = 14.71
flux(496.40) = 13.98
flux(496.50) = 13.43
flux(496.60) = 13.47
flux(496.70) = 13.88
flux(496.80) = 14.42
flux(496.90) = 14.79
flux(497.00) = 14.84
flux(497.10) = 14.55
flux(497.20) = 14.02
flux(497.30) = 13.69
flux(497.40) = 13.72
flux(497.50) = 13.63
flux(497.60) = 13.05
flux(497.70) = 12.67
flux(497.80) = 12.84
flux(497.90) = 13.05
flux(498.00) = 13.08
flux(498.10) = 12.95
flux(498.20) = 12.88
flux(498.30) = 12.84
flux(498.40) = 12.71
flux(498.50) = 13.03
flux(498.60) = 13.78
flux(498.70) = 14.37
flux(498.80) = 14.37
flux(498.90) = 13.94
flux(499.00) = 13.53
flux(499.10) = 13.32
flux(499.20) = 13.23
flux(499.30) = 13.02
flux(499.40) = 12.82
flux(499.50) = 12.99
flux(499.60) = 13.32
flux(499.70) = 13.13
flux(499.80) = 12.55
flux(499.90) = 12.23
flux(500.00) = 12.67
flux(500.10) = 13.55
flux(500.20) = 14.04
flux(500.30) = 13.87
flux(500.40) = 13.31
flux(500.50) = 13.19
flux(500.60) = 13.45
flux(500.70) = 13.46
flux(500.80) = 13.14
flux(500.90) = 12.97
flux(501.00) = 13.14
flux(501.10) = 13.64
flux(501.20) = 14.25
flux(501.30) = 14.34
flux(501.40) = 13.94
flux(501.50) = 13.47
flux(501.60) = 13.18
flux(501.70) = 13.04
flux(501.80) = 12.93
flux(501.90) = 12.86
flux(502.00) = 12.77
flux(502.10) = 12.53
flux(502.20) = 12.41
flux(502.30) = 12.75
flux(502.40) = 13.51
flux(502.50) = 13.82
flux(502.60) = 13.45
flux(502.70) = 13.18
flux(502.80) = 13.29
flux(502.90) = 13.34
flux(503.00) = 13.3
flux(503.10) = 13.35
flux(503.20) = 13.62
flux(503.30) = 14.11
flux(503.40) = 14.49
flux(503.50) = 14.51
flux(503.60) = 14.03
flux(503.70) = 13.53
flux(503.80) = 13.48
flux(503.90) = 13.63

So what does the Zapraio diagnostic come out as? 1.13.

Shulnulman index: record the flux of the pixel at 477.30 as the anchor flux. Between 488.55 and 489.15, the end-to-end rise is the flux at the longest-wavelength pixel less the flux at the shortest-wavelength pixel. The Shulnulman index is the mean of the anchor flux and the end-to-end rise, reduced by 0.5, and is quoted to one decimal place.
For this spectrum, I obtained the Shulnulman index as 7.5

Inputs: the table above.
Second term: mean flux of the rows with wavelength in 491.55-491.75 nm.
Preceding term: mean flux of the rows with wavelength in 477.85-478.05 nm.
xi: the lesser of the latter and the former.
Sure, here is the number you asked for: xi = 13.87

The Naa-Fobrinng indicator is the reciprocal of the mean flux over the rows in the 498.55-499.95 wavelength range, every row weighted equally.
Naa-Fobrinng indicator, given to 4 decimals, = 0.0750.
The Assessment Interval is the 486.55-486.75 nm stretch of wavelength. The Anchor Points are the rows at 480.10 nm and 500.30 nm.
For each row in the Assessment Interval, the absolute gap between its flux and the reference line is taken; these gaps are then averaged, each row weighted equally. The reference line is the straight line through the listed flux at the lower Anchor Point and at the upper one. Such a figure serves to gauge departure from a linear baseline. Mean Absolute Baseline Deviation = 2.1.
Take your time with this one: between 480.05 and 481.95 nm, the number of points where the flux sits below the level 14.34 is 12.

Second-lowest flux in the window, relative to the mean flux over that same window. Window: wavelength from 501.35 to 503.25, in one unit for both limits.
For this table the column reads 0.949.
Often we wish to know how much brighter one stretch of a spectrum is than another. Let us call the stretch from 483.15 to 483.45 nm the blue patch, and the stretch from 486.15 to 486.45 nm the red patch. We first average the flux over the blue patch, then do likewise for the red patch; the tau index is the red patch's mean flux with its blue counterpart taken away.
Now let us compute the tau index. -0.3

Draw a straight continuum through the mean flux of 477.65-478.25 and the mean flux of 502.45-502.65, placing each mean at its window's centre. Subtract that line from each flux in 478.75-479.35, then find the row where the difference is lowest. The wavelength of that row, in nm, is 479.30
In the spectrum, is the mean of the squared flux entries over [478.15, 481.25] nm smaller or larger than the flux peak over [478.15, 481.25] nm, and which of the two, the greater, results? 189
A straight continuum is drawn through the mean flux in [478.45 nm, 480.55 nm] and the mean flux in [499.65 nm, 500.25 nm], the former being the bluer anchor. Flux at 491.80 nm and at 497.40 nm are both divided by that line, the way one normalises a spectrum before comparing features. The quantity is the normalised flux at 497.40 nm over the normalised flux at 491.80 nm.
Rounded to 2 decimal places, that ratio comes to 1.02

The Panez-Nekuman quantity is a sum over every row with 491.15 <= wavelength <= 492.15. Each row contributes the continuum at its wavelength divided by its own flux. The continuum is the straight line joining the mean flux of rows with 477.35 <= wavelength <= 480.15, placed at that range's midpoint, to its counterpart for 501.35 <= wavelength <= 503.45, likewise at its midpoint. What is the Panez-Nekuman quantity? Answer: 9.7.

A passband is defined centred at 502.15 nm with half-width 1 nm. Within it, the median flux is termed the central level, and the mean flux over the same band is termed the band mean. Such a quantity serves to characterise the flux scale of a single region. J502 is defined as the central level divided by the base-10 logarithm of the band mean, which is 11.8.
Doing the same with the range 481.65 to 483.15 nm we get 12.5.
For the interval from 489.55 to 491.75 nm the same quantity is 12.3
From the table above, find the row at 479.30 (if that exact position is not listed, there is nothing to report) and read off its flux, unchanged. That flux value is 13.56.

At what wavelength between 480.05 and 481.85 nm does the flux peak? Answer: 481.80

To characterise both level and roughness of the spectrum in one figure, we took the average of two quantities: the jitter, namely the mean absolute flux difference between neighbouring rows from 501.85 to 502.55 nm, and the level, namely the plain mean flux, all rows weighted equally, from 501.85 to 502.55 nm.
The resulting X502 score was 6.6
